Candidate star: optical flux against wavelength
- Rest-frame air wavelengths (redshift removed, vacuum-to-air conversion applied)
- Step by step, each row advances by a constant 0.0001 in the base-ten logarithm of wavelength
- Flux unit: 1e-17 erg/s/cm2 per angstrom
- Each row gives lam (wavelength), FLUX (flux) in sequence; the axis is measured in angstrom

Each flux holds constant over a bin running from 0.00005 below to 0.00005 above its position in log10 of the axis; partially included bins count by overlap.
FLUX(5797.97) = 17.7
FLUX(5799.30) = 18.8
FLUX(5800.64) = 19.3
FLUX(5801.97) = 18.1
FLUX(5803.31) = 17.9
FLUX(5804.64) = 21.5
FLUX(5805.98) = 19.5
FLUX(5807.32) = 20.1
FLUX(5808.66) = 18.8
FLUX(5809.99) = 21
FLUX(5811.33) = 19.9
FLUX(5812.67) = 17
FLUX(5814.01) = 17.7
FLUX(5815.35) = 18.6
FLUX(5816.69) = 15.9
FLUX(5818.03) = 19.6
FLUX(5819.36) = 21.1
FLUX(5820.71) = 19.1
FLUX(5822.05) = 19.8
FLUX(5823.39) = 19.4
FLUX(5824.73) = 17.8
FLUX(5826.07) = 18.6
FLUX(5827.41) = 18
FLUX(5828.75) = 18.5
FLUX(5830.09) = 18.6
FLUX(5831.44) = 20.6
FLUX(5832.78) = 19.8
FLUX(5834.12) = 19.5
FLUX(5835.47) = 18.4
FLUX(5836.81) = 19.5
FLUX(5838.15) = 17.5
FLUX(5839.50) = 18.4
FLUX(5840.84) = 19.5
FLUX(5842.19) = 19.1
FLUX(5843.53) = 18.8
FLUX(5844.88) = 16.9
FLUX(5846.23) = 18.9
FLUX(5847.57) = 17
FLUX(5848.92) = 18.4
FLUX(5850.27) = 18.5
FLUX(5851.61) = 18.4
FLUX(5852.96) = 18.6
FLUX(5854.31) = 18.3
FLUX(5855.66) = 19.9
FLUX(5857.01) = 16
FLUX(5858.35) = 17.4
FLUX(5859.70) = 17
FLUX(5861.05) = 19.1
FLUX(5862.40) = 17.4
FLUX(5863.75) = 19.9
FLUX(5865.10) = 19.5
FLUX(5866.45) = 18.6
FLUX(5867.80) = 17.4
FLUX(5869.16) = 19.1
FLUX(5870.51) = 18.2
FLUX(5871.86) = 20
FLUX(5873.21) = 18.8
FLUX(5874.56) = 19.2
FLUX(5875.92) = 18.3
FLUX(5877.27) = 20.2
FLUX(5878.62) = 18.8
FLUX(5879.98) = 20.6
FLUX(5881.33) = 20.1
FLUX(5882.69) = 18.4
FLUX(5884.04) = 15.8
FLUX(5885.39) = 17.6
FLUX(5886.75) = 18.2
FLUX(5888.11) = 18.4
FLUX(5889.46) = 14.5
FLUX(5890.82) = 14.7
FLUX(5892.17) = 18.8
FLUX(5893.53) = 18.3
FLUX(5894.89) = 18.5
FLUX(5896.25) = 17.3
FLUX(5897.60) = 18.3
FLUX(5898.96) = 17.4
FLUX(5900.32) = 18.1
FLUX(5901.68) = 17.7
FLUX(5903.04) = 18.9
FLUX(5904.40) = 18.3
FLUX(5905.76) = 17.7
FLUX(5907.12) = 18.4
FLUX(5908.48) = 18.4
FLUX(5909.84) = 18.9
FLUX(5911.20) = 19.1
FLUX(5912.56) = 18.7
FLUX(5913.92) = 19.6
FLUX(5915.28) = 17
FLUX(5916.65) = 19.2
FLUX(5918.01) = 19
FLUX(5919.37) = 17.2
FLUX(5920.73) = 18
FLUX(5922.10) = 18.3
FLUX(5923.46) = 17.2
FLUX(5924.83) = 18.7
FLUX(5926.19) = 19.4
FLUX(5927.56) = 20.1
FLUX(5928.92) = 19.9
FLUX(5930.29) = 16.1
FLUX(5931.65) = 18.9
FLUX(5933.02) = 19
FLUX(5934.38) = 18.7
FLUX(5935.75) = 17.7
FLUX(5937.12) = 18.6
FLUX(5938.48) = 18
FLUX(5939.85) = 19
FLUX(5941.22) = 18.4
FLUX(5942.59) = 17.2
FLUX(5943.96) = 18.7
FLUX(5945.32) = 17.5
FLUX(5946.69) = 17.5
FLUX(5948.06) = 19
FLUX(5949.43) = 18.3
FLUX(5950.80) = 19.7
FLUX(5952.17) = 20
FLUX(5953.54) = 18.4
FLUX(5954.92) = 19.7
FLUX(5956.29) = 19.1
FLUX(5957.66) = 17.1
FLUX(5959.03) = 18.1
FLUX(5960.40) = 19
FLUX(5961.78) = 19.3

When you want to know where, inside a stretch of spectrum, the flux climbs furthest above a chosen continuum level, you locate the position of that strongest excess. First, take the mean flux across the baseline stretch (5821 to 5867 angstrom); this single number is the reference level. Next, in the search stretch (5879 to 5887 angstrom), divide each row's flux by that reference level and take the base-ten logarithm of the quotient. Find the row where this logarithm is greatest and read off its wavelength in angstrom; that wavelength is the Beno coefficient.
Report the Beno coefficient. 5879.98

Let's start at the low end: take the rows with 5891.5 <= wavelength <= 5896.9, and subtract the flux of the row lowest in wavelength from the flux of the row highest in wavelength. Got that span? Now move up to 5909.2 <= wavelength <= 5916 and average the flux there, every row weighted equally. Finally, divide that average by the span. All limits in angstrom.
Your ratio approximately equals -12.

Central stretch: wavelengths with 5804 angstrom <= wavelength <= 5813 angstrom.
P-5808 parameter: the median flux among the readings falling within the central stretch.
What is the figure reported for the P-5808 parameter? 19.9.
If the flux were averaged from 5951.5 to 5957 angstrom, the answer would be 19.3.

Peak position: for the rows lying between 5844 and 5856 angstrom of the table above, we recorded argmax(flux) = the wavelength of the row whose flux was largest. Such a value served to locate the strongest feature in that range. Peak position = 5855.66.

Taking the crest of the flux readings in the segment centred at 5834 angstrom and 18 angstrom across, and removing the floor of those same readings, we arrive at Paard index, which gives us 3.1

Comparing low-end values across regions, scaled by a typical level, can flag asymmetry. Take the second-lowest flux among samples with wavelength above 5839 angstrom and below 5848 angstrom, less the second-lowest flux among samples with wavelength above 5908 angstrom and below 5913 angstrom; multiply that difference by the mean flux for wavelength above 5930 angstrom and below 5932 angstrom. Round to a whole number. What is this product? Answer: -30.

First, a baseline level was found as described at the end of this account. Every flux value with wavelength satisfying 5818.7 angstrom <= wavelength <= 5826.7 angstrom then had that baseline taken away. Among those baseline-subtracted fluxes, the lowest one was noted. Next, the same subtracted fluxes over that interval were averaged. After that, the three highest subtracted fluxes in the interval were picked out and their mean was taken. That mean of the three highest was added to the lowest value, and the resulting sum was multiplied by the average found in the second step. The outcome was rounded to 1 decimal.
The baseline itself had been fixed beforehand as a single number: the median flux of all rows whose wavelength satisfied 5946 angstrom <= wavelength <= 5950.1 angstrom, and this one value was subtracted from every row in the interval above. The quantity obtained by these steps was 1.3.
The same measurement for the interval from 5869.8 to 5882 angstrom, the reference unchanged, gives 2.0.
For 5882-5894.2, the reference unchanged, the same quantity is 4.0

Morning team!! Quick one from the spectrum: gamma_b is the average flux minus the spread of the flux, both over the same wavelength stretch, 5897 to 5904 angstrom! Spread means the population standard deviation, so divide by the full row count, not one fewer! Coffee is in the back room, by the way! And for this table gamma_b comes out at 17.6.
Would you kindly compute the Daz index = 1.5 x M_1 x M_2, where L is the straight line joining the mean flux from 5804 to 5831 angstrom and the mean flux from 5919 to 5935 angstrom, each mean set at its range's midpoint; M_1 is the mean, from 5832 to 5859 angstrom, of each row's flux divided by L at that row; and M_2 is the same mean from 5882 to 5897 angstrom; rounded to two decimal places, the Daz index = 1.36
